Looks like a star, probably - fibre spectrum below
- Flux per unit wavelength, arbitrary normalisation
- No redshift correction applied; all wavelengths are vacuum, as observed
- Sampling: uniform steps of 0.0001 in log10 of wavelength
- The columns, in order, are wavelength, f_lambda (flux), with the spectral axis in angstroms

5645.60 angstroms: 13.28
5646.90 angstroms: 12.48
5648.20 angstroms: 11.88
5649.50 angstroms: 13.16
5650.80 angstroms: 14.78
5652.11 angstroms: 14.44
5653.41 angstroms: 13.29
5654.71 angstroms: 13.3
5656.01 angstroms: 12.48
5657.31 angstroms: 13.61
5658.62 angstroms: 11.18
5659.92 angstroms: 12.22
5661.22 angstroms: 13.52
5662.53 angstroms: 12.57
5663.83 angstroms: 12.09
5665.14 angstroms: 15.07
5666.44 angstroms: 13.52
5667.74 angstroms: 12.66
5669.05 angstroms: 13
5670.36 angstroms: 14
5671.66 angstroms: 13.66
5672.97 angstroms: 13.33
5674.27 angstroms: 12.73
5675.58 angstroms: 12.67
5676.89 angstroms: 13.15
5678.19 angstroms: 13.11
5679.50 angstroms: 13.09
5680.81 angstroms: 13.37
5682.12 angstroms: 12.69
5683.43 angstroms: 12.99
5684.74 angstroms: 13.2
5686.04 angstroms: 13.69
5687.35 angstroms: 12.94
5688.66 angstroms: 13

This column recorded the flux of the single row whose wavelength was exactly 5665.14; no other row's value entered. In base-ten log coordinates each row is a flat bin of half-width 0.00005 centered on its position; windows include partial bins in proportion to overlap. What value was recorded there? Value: 15.07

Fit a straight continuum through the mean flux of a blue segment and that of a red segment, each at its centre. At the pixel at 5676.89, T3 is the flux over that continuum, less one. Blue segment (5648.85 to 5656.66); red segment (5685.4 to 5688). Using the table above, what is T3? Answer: -0.02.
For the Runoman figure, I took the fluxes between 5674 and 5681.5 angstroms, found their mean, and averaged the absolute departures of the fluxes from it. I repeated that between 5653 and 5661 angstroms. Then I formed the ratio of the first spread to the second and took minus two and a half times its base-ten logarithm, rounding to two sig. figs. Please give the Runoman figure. 1.3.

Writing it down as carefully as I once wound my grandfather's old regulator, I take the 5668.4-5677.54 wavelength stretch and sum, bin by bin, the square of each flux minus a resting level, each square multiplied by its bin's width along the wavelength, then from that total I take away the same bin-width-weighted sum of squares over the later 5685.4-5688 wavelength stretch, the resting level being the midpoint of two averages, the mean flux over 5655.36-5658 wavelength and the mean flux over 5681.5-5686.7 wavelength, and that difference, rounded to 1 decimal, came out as 1.5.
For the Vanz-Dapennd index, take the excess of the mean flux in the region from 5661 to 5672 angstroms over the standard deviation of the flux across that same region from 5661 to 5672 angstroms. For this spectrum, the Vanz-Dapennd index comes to 12.5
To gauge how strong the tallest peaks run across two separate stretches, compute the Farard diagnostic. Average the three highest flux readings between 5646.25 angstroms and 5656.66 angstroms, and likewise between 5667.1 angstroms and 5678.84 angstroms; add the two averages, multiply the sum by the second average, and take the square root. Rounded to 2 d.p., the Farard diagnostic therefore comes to 19.50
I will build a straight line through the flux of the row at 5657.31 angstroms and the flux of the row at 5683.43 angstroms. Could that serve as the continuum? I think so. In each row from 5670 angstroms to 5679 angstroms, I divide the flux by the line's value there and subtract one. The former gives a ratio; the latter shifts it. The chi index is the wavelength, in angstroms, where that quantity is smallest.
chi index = 5675.58 angstroms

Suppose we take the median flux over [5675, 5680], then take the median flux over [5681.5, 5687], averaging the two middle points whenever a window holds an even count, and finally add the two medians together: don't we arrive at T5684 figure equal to 26.2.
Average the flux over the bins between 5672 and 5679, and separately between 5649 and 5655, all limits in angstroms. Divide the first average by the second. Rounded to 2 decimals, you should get 0.94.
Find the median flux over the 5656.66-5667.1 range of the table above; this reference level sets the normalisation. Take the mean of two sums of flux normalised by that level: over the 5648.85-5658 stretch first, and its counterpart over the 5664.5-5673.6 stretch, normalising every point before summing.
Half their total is 7.29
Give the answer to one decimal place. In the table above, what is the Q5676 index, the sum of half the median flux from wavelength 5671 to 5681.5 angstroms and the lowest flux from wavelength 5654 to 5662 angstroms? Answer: 17.7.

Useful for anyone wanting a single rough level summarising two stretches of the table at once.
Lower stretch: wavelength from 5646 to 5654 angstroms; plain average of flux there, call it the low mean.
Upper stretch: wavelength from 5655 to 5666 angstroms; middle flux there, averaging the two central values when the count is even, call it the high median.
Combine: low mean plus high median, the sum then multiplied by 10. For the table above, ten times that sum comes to 259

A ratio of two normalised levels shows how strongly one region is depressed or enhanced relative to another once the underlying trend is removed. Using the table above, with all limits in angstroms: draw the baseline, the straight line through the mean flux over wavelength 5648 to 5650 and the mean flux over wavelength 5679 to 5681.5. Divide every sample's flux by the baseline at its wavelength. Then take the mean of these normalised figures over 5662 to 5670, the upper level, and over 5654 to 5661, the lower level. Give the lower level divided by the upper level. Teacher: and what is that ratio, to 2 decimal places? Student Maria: 0.97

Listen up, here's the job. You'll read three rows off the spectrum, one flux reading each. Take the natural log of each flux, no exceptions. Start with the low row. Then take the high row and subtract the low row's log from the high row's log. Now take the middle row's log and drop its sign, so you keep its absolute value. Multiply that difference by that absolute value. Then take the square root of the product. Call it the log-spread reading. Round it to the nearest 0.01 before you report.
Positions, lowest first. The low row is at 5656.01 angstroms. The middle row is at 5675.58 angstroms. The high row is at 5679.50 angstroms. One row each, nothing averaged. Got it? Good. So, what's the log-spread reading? 0.35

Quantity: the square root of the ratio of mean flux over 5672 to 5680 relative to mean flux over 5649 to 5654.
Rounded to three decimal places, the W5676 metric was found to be 0.967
